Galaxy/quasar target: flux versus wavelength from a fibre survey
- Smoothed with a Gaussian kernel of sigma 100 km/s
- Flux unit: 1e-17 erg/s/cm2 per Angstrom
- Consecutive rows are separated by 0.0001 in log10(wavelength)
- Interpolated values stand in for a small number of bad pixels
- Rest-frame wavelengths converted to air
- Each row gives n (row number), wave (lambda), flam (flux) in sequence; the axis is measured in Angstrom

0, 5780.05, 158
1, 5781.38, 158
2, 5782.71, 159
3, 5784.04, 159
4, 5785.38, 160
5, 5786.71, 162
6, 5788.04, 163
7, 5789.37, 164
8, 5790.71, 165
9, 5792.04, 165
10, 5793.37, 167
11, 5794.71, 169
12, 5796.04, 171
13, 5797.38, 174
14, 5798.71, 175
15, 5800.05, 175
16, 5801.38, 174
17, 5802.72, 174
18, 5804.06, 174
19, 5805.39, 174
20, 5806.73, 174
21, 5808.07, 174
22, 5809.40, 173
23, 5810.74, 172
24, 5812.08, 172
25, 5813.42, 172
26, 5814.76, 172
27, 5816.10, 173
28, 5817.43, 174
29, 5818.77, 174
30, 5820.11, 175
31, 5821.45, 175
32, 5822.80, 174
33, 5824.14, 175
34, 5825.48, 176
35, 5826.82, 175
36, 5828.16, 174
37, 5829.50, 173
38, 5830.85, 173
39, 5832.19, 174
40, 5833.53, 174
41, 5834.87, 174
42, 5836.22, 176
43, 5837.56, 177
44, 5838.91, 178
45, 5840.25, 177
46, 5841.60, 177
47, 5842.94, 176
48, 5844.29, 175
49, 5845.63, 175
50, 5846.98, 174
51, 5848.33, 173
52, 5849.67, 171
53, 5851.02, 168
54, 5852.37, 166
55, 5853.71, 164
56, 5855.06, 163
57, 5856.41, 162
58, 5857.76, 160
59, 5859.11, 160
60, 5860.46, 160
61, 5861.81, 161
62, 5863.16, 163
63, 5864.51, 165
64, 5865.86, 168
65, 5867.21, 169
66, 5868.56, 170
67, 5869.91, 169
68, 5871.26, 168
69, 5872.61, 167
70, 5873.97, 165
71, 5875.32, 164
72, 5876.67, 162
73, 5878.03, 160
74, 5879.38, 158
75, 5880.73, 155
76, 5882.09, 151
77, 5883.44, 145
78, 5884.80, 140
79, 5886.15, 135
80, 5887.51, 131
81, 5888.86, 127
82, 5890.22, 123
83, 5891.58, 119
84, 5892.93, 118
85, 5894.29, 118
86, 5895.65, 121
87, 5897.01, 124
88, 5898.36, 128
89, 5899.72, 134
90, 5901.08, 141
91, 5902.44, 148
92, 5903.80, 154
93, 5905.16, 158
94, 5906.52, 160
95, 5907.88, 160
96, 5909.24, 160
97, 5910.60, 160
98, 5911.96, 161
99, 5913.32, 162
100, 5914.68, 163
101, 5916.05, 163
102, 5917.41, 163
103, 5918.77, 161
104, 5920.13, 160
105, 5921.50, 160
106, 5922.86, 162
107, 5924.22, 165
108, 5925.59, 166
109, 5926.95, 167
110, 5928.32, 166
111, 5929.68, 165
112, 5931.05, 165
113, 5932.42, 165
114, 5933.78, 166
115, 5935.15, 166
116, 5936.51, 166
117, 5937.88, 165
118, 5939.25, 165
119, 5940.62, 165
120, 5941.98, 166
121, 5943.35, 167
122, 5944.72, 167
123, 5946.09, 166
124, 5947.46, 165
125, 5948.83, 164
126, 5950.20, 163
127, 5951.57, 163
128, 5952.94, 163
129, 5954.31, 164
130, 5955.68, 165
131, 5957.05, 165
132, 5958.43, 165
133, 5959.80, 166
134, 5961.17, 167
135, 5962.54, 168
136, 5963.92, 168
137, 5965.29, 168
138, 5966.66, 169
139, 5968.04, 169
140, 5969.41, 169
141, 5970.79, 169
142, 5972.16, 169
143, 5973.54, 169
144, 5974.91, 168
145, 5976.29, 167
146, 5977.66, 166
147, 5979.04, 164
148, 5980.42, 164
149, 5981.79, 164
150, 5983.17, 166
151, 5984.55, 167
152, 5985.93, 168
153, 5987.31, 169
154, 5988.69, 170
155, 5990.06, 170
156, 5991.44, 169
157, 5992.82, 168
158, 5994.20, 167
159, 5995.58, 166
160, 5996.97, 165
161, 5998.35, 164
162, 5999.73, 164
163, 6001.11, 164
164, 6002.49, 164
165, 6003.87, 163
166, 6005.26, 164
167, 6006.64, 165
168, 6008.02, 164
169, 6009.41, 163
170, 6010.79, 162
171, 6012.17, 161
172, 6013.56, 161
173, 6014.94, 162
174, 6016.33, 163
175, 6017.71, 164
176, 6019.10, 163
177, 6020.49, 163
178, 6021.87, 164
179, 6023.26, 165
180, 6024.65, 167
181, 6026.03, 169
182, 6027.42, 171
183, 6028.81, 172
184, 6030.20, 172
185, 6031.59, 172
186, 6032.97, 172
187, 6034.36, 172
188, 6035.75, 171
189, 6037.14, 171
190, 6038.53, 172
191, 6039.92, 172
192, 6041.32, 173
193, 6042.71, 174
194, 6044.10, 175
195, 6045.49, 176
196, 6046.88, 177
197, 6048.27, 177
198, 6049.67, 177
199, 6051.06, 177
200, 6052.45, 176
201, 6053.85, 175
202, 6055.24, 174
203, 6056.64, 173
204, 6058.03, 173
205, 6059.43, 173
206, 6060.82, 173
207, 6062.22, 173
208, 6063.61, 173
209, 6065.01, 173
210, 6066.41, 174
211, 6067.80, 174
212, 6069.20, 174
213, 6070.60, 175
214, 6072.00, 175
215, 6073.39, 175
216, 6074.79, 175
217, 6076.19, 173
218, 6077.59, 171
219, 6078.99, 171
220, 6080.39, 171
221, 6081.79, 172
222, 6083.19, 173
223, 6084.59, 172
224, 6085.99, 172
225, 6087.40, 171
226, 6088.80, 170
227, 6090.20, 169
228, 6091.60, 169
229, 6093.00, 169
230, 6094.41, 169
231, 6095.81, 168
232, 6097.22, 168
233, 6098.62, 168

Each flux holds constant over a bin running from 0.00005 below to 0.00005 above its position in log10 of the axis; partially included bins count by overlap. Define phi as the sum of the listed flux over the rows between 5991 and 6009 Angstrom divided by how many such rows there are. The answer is 165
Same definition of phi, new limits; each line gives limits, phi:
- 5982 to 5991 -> 168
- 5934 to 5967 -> 166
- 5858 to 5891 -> 156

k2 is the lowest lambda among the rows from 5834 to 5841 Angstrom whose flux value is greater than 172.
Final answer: 5834.87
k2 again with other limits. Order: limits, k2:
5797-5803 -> 5797.38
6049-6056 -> 6049.67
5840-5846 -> 5840.25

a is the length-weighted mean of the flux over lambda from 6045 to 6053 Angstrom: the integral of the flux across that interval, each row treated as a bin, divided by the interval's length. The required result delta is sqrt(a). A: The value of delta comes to 13.3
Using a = 177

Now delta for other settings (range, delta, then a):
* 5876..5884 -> 12.5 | 155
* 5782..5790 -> 12.7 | 161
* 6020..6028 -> 12.9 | 167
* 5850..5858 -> 12.8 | 164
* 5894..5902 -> 11.3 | 129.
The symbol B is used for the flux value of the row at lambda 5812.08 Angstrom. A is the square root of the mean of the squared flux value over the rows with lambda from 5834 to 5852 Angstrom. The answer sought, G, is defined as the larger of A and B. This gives 175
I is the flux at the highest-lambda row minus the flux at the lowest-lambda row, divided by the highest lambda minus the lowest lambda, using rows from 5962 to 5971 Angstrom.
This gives 0.12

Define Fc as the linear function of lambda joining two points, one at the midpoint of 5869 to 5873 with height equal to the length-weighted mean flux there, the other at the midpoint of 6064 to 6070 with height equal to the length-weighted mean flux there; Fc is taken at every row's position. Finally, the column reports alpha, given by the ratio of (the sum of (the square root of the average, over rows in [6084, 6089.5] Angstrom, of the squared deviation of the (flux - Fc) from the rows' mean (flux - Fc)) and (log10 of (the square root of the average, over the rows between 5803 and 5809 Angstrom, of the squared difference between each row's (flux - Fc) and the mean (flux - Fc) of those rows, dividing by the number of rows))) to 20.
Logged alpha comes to -0.03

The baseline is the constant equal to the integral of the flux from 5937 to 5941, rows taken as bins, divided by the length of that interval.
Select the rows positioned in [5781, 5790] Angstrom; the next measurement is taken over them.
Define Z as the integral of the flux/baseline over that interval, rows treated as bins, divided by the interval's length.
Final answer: 0.98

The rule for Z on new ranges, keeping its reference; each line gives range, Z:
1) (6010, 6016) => 0.98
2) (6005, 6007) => 1.00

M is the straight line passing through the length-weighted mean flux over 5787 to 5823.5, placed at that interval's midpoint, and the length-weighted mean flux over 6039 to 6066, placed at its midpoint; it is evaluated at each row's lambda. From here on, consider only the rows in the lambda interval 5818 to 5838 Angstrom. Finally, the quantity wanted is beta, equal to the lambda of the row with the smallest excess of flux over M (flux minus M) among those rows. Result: 5830.85 Angstrom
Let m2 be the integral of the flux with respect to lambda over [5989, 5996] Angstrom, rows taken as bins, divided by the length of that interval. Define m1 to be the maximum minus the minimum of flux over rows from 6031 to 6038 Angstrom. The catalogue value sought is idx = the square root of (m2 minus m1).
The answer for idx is 12.9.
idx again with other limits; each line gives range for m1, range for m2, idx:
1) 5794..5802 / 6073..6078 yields 12.9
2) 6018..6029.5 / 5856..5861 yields 12.3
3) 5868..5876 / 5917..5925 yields 12.5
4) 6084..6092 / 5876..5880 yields 12.5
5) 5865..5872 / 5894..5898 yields 11.0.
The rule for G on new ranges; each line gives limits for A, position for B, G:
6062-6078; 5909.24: 174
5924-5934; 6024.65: 167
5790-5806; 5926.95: 171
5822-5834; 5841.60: 177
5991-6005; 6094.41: 169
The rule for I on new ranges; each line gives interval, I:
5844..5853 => -1.11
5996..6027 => 0.14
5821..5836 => -0.07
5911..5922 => -0.10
